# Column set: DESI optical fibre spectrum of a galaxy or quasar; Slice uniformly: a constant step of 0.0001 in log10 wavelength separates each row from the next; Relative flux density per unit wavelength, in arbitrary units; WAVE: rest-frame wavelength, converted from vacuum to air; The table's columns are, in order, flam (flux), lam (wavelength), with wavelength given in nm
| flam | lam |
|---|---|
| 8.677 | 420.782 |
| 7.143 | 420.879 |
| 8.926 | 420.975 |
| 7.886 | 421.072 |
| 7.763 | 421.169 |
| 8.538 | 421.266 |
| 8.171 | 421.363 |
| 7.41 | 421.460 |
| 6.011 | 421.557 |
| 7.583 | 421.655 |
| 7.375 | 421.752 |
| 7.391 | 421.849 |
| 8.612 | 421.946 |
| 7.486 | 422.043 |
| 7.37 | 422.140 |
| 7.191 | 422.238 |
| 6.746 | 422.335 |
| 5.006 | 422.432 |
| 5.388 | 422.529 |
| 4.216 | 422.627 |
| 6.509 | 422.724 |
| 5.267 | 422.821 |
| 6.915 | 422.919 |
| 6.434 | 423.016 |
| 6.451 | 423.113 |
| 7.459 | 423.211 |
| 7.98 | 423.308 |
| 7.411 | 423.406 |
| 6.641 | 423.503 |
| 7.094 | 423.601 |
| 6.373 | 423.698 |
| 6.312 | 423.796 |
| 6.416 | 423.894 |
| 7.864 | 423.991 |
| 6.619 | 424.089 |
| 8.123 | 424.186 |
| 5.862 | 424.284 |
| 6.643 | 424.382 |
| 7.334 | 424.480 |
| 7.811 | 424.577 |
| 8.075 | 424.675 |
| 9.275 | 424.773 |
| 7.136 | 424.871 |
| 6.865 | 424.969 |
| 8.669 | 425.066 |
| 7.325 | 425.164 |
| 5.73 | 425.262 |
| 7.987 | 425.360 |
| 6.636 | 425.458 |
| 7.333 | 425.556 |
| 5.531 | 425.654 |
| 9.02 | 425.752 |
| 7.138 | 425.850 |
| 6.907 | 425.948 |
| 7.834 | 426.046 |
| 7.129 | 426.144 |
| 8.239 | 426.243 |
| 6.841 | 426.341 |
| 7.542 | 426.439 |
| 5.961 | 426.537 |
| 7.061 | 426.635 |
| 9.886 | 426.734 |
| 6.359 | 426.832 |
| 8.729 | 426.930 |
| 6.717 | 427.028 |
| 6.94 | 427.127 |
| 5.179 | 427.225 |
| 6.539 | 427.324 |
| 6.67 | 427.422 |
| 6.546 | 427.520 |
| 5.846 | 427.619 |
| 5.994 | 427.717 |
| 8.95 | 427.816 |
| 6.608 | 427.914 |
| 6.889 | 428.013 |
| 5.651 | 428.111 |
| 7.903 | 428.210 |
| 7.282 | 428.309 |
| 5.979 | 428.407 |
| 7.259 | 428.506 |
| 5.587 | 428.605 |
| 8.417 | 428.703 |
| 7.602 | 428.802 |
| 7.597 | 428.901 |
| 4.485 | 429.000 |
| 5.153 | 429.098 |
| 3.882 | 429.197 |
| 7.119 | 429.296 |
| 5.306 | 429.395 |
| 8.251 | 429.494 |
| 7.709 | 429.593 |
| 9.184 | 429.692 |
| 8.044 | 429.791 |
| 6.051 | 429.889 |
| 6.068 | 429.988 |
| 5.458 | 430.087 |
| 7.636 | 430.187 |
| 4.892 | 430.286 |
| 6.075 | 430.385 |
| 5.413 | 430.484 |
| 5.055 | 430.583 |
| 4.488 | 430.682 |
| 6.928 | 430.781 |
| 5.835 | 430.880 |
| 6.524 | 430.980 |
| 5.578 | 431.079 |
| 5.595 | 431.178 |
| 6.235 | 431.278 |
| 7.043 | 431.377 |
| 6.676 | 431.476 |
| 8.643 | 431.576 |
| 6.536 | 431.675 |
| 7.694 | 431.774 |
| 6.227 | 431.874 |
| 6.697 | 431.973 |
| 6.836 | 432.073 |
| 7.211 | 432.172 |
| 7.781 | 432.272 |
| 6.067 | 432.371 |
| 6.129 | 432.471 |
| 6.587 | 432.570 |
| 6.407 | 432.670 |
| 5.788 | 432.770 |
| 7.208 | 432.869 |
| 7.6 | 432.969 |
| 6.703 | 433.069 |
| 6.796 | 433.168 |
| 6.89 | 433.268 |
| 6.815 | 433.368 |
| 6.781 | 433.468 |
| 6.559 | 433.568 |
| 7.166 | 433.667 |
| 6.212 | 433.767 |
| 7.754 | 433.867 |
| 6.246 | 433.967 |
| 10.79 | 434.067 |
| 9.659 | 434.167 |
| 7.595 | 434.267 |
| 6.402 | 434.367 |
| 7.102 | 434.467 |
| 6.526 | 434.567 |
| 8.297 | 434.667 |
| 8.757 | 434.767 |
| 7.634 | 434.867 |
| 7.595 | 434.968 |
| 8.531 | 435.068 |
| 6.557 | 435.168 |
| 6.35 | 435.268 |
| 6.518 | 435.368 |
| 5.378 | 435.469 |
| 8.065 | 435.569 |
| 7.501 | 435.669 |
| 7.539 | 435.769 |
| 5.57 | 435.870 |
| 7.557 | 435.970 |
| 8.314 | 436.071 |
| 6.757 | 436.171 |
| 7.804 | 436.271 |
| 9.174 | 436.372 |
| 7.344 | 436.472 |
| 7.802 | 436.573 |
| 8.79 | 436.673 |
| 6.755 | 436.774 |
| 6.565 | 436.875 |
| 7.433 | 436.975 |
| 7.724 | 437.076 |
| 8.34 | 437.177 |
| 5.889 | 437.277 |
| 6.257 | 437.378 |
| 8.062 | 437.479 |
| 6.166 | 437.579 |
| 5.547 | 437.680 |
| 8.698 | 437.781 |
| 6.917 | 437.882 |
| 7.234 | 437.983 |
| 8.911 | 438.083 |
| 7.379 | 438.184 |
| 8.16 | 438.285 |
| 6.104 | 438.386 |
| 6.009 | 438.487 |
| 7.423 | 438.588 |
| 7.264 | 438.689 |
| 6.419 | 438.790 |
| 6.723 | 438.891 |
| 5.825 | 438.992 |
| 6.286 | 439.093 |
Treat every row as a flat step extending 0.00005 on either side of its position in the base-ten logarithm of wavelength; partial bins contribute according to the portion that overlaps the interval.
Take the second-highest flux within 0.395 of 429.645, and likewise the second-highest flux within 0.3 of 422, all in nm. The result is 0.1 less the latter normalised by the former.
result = -0.81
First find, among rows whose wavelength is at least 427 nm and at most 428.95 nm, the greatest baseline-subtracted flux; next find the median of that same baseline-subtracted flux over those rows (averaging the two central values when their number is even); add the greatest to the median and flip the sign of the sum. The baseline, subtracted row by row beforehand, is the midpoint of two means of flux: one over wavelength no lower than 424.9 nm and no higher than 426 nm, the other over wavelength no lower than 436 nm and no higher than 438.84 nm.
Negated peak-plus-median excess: -1.1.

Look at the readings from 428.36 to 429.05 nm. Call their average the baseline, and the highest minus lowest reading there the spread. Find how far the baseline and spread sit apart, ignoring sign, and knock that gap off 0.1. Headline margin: -2.7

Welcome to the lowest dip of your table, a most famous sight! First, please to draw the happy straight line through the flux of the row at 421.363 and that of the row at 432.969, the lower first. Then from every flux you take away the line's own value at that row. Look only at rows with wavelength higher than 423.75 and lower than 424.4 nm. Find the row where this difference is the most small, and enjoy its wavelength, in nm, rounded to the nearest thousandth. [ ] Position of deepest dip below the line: 424.284 nm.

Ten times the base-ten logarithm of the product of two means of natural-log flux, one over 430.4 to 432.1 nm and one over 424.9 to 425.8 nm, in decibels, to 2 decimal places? 5.58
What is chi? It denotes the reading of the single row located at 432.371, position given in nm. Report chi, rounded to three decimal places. 6.067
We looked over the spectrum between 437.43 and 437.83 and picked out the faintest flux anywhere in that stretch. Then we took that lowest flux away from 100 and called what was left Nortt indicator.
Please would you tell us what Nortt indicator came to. 94.5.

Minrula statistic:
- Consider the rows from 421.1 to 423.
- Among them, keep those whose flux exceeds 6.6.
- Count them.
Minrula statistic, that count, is 13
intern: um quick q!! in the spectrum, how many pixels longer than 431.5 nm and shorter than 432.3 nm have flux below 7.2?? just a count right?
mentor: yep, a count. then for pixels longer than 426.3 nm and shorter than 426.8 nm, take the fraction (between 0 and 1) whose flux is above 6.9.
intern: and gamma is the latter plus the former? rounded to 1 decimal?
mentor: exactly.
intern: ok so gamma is 4.6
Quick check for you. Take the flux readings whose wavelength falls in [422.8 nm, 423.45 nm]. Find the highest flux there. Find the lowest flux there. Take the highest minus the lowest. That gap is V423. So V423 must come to 2.7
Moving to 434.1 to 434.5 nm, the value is 3.3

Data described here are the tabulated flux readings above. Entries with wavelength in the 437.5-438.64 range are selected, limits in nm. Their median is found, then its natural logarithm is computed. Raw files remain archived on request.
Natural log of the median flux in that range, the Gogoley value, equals 1.98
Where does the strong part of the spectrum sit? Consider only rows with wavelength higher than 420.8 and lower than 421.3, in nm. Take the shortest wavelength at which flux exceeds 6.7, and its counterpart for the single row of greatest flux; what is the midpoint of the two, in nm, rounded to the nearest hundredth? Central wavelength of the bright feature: 420.93 nm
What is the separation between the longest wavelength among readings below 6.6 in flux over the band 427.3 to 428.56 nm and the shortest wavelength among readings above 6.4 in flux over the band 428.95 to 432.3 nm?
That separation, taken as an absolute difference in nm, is 0.89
